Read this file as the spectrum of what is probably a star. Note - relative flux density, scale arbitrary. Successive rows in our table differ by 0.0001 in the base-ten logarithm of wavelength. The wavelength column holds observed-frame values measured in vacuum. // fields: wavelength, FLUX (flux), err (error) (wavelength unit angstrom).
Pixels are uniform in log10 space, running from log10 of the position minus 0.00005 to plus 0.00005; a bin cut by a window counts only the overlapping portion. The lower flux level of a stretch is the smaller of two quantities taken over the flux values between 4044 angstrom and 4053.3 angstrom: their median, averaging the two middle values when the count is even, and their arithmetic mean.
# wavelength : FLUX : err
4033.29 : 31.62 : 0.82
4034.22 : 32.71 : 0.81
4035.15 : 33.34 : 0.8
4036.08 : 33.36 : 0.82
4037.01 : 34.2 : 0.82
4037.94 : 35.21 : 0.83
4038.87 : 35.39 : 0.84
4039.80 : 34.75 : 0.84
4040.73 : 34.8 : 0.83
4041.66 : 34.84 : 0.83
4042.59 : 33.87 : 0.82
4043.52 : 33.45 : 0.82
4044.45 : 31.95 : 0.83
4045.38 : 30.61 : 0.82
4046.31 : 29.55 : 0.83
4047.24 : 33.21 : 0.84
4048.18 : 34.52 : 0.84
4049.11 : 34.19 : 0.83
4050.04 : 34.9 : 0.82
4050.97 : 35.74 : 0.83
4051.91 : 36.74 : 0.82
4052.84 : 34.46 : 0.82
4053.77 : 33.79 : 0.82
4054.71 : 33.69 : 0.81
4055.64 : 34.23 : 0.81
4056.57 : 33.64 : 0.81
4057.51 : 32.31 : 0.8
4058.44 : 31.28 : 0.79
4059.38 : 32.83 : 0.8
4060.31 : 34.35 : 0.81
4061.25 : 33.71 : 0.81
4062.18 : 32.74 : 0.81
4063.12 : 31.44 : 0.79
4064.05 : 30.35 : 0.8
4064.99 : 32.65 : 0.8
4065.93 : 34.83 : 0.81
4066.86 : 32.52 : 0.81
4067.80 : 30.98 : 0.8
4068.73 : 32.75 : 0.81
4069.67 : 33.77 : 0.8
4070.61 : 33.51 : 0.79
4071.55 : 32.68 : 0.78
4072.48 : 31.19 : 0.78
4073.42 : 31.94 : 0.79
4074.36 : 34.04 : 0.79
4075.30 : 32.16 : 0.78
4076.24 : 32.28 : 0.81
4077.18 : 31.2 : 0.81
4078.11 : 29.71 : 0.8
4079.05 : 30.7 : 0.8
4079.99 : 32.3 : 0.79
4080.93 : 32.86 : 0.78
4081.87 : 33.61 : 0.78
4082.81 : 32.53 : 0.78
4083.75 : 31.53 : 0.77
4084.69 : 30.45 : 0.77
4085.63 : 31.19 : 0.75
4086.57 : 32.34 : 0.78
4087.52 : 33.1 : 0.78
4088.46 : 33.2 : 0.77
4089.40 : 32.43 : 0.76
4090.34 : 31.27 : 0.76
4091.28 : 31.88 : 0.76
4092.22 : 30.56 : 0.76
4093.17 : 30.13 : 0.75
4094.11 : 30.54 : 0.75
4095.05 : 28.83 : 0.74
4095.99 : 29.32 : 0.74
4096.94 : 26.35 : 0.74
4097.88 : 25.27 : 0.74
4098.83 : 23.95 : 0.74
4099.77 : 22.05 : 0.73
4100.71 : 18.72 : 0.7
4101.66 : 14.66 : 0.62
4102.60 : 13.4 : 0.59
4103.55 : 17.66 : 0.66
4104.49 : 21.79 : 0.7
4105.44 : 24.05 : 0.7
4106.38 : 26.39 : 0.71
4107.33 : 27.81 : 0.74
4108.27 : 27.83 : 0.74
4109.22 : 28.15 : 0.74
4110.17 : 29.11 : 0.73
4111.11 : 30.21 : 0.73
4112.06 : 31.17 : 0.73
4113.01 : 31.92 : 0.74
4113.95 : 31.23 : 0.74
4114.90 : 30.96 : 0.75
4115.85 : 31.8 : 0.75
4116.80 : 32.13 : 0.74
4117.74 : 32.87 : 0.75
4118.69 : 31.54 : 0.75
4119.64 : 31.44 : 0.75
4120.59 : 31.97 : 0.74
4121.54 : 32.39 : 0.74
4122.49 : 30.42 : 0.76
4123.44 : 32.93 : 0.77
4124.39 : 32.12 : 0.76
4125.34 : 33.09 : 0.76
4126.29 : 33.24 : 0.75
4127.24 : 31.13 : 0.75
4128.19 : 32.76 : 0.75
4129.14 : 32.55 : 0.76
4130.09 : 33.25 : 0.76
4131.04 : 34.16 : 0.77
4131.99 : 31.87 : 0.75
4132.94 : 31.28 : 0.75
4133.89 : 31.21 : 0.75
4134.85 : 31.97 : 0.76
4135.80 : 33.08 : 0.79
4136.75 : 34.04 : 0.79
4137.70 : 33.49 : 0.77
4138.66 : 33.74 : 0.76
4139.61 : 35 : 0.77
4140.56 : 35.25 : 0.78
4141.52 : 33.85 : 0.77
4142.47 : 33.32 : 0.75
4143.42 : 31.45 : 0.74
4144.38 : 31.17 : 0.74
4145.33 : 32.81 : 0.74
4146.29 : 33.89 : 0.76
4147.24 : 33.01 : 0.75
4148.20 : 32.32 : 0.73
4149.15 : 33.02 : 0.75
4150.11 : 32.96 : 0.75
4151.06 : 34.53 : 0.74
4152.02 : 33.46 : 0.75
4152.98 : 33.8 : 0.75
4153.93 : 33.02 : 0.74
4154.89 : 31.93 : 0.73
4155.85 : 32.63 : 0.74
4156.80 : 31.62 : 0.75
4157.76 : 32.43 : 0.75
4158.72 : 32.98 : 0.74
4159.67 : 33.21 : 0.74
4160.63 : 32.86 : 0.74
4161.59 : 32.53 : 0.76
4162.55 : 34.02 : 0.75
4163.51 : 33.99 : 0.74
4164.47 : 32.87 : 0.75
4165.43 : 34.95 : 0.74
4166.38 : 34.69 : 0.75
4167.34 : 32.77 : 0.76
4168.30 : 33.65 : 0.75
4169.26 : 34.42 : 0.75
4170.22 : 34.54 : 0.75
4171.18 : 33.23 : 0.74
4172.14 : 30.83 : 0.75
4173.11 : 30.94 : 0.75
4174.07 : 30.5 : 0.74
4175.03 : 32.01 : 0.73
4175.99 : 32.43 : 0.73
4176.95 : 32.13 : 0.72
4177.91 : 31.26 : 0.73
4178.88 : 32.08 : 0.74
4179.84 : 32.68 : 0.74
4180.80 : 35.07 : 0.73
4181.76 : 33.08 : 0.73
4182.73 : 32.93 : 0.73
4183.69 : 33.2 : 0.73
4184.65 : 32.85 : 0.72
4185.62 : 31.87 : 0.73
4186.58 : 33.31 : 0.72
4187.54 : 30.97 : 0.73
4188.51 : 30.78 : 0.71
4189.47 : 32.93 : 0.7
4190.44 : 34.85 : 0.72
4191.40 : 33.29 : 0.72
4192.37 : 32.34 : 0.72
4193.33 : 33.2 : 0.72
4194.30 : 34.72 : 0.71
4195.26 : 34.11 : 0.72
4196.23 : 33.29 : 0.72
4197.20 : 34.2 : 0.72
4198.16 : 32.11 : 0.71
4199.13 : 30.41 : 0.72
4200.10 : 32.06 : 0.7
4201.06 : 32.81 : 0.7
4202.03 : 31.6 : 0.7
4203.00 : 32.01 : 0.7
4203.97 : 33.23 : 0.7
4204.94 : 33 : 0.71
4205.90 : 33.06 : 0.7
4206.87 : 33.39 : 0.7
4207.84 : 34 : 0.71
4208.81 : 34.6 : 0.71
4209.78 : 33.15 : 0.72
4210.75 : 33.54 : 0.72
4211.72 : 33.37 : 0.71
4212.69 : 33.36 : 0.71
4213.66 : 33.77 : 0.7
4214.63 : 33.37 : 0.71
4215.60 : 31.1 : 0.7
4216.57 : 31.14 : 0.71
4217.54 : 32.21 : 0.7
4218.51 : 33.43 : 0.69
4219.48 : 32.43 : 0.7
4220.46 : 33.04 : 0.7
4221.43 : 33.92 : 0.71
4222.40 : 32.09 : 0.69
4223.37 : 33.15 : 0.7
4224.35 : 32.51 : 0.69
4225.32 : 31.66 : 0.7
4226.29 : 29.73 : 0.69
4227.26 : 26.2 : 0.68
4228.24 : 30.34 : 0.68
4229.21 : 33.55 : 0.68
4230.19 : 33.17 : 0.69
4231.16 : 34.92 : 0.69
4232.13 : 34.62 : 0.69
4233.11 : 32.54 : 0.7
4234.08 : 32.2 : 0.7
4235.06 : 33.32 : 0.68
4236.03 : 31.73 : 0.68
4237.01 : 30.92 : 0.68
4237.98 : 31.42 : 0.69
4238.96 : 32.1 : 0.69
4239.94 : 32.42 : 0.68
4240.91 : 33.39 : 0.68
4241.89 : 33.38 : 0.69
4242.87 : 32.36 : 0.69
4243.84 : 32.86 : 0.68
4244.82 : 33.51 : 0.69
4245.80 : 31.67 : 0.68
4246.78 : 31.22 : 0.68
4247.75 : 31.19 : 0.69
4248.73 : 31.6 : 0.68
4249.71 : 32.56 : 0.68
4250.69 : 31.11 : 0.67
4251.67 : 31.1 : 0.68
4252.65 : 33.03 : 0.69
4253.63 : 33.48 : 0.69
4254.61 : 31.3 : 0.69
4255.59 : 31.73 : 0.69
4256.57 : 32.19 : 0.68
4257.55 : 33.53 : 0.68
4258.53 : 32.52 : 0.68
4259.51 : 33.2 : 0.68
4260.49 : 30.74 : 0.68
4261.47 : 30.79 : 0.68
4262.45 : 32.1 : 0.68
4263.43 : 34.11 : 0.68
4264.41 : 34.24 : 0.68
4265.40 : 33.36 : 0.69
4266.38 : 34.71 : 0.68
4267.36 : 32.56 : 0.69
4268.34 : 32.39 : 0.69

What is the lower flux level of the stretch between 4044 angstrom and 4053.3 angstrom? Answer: 33.6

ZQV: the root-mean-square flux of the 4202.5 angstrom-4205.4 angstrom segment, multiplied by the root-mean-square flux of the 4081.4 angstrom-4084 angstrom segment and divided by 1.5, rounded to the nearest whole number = 711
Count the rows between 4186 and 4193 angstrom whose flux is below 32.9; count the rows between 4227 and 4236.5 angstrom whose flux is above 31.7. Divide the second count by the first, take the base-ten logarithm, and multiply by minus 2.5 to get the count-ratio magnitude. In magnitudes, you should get -1.1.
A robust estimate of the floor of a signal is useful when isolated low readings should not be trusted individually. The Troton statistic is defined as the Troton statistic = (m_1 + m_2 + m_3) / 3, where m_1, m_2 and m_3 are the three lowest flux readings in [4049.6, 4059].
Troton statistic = 32.4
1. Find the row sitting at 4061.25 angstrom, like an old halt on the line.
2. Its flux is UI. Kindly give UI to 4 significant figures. 33.71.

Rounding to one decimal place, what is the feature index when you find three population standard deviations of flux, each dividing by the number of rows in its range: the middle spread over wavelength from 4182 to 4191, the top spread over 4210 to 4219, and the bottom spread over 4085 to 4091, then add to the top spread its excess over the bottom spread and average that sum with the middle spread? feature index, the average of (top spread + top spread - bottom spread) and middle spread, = 1.2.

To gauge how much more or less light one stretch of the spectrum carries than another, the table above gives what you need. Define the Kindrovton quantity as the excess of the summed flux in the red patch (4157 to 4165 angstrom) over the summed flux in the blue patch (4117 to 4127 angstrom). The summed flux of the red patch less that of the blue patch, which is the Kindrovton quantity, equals -57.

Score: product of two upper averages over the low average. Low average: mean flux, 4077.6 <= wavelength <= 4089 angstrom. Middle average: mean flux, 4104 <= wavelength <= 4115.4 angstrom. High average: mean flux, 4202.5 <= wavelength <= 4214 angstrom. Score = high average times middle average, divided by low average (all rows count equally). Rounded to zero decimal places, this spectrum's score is 30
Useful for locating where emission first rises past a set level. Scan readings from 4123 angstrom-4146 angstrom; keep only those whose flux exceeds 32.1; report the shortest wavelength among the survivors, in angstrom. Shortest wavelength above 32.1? 4123.44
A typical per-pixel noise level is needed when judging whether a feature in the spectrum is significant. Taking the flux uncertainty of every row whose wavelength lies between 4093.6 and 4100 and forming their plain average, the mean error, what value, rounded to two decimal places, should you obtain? 0.74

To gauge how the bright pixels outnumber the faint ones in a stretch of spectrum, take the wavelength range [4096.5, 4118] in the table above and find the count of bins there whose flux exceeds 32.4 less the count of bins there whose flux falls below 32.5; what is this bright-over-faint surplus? -21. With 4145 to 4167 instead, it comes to 16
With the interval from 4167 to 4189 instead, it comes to 2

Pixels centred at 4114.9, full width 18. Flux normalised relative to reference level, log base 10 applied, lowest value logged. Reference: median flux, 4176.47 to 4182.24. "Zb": -0.089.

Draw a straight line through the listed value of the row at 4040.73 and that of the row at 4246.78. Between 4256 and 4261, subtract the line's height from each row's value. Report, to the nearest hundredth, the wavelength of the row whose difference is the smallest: 4260.49 angstrom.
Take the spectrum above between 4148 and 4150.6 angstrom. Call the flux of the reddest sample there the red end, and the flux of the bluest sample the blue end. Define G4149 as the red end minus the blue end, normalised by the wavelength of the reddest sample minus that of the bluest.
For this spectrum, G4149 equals 0.3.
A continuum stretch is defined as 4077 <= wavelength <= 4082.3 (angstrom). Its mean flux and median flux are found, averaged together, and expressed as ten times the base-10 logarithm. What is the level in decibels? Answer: 15.02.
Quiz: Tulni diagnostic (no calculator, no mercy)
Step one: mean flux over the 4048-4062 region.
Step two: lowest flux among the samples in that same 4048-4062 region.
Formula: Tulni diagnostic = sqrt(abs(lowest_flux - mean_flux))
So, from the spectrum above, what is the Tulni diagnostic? 1.7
